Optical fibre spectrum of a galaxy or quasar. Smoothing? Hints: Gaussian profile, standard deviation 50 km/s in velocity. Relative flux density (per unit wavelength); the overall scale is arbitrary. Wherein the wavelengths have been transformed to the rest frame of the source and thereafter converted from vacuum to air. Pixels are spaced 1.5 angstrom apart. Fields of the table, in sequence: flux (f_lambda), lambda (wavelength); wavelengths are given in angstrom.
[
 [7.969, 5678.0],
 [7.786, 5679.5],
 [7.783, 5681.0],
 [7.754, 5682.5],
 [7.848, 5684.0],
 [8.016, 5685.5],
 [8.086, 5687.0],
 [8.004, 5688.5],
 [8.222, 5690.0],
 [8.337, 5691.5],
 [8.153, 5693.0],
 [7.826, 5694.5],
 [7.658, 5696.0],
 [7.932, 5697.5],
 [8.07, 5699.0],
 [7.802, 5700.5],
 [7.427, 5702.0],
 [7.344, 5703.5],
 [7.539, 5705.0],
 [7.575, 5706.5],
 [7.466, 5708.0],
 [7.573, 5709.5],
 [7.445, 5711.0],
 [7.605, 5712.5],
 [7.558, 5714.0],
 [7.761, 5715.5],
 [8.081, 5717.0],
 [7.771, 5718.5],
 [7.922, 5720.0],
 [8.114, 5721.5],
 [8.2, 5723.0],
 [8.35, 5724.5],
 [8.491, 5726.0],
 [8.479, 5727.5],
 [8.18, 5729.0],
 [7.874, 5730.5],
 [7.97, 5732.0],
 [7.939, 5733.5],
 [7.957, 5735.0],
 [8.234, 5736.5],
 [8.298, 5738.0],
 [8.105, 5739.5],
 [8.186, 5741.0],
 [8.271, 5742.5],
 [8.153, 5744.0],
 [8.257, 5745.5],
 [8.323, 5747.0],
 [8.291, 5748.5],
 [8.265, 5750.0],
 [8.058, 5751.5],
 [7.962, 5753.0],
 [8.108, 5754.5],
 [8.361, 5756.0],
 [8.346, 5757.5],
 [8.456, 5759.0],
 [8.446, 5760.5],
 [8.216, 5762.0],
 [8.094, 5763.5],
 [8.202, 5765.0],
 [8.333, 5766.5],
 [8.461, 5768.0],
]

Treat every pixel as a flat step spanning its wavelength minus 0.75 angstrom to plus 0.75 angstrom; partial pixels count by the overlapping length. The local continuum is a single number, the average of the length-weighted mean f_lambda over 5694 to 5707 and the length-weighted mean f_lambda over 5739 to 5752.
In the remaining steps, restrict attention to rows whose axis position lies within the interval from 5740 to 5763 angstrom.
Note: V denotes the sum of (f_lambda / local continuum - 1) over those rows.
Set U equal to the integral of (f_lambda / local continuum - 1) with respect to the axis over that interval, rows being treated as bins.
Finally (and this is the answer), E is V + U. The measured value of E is 1.4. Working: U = 0.8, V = 0.56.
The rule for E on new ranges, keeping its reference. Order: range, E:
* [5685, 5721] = -1.1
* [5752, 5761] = 0.6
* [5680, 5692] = 0.1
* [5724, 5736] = 0.5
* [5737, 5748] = 0.6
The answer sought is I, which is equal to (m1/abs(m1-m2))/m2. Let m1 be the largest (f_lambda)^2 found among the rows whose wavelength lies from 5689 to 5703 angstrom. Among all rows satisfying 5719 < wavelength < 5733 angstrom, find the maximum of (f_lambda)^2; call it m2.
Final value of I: 0.4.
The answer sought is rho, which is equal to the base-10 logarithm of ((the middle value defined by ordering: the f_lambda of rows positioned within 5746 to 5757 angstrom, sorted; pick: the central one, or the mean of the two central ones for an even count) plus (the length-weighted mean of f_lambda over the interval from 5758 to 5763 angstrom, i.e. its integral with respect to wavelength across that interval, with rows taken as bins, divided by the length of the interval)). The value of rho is 1.22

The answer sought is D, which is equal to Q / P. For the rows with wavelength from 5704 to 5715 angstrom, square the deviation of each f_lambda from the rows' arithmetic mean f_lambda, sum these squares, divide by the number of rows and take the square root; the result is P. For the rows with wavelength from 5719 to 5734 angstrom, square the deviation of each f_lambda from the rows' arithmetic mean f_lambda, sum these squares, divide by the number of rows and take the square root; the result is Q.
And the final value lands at 3.9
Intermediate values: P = 0.06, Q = 0.22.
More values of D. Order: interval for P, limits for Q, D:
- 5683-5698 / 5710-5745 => 1.4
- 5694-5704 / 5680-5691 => 0.6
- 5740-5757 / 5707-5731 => 2.9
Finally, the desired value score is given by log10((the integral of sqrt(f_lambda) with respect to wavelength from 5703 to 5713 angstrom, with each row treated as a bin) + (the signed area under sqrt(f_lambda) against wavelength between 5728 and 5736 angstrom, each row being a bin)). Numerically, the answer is 1.70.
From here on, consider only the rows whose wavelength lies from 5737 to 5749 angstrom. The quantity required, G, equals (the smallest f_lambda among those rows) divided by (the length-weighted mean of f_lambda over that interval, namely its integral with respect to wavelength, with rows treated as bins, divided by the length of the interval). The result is 0.984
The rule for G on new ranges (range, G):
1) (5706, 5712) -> 0.991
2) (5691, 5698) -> 0.961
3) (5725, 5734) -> 0.964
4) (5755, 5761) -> 0.995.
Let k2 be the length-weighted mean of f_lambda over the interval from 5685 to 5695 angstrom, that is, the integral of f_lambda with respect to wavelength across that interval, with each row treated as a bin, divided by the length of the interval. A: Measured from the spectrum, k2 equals 8.10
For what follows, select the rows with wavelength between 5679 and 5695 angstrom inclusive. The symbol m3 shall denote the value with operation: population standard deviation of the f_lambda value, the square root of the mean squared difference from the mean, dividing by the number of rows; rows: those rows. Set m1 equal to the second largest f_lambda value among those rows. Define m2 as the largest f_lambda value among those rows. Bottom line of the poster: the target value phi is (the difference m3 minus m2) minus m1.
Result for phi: -16.4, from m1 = 8.222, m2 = 8.337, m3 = 0.19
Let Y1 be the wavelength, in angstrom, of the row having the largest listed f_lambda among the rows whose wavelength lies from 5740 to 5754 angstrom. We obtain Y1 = 5747.0 angstrom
